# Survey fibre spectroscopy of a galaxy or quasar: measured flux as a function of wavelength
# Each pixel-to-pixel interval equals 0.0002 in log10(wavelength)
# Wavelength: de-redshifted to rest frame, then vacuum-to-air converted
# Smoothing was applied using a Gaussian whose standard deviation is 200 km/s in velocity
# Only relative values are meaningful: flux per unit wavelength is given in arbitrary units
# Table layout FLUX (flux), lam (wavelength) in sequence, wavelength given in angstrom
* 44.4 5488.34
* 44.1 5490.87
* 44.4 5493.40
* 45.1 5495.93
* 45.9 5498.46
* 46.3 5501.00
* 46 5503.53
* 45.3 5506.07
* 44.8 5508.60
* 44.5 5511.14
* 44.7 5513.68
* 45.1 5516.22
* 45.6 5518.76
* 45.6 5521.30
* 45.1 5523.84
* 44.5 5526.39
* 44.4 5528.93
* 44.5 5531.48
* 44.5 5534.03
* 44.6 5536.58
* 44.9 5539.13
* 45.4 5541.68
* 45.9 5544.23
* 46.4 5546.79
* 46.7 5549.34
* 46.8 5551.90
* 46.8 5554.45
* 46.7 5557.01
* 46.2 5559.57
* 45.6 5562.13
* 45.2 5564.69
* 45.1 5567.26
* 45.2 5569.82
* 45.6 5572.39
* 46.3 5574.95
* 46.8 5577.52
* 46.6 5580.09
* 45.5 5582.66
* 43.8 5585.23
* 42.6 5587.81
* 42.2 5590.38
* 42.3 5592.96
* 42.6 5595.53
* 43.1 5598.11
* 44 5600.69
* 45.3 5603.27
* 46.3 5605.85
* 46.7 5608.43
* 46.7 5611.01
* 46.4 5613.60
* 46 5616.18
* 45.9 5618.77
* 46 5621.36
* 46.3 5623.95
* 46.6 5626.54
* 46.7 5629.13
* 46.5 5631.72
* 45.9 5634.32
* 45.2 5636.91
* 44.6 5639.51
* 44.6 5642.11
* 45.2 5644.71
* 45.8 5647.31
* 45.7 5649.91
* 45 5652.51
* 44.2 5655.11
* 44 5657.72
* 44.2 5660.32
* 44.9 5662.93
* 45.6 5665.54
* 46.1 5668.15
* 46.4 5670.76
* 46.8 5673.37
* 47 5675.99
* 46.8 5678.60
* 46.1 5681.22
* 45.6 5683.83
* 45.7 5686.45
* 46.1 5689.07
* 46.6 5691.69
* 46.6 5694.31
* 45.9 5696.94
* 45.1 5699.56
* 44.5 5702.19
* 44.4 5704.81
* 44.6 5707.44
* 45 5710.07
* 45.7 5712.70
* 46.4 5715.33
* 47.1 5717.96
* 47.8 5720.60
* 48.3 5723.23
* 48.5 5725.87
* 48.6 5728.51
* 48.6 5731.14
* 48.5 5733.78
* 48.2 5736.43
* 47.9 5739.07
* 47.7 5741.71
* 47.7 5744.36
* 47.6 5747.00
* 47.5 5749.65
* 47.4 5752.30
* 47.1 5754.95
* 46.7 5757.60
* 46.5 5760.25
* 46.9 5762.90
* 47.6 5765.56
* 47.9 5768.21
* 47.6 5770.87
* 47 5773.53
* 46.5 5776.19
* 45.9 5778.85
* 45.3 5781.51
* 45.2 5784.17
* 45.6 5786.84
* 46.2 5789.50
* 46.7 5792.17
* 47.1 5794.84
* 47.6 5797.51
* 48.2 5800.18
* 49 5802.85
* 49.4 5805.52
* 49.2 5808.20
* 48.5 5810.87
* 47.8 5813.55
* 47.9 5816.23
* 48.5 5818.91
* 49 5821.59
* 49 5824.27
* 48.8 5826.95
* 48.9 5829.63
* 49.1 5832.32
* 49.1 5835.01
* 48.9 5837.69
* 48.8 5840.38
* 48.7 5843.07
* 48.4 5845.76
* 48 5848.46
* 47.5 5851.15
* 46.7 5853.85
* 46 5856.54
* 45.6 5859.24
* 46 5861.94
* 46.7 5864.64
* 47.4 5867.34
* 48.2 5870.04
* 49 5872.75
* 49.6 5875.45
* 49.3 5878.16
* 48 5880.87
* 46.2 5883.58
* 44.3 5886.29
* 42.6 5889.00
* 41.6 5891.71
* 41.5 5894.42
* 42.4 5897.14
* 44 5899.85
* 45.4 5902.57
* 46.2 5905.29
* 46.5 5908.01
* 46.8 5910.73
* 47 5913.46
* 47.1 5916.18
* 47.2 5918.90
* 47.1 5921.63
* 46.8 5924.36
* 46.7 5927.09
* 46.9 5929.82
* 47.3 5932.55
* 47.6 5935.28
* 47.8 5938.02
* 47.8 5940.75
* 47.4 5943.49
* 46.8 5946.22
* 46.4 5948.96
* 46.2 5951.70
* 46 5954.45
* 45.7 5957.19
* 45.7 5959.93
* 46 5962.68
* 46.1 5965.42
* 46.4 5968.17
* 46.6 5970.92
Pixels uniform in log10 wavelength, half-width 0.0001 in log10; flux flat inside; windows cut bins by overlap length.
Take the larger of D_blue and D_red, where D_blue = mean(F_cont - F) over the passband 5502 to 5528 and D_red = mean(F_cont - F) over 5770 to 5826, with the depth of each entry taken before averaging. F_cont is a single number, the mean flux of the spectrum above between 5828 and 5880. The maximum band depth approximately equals 2.87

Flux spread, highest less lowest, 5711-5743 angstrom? 2.9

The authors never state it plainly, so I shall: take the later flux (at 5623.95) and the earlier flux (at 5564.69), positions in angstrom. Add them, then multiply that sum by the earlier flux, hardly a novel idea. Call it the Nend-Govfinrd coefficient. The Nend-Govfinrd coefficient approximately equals 4136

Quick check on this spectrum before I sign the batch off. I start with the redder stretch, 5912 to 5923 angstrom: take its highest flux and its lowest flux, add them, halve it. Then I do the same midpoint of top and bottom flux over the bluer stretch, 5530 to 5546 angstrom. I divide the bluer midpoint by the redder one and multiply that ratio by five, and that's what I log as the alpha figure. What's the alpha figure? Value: 4.80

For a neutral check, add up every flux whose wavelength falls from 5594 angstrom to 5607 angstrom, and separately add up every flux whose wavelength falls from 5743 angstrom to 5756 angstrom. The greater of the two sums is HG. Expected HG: 237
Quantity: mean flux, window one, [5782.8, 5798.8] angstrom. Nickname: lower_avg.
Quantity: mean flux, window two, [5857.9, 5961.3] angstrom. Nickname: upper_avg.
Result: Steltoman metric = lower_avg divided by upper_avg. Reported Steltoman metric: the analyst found 1.001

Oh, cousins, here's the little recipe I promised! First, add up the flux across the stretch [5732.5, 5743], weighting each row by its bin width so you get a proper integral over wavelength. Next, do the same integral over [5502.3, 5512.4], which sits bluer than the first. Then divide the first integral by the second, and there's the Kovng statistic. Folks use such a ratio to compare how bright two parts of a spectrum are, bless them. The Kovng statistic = 1.11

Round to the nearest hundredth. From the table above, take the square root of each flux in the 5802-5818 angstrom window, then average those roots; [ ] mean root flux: 6.97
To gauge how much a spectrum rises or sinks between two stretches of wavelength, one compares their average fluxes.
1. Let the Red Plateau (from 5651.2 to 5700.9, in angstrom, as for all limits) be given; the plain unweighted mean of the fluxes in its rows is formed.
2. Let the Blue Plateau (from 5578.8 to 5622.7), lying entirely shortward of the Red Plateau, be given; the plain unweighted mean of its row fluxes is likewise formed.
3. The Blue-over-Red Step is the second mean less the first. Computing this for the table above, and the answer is -0.9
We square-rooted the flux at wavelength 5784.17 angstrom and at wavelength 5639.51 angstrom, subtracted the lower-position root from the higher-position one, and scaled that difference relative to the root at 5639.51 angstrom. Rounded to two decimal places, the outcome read 0.01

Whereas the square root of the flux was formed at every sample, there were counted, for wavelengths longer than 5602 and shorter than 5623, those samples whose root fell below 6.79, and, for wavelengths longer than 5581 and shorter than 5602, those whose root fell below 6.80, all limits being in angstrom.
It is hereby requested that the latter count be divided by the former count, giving 2.0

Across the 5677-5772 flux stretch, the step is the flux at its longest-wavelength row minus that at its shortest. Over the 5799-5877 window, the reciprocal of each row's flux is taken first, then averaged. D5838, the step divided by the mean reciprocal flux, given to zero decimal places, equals 39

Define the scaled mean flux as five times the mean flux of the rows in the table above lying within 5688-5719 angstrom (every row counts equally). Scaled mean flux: 228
